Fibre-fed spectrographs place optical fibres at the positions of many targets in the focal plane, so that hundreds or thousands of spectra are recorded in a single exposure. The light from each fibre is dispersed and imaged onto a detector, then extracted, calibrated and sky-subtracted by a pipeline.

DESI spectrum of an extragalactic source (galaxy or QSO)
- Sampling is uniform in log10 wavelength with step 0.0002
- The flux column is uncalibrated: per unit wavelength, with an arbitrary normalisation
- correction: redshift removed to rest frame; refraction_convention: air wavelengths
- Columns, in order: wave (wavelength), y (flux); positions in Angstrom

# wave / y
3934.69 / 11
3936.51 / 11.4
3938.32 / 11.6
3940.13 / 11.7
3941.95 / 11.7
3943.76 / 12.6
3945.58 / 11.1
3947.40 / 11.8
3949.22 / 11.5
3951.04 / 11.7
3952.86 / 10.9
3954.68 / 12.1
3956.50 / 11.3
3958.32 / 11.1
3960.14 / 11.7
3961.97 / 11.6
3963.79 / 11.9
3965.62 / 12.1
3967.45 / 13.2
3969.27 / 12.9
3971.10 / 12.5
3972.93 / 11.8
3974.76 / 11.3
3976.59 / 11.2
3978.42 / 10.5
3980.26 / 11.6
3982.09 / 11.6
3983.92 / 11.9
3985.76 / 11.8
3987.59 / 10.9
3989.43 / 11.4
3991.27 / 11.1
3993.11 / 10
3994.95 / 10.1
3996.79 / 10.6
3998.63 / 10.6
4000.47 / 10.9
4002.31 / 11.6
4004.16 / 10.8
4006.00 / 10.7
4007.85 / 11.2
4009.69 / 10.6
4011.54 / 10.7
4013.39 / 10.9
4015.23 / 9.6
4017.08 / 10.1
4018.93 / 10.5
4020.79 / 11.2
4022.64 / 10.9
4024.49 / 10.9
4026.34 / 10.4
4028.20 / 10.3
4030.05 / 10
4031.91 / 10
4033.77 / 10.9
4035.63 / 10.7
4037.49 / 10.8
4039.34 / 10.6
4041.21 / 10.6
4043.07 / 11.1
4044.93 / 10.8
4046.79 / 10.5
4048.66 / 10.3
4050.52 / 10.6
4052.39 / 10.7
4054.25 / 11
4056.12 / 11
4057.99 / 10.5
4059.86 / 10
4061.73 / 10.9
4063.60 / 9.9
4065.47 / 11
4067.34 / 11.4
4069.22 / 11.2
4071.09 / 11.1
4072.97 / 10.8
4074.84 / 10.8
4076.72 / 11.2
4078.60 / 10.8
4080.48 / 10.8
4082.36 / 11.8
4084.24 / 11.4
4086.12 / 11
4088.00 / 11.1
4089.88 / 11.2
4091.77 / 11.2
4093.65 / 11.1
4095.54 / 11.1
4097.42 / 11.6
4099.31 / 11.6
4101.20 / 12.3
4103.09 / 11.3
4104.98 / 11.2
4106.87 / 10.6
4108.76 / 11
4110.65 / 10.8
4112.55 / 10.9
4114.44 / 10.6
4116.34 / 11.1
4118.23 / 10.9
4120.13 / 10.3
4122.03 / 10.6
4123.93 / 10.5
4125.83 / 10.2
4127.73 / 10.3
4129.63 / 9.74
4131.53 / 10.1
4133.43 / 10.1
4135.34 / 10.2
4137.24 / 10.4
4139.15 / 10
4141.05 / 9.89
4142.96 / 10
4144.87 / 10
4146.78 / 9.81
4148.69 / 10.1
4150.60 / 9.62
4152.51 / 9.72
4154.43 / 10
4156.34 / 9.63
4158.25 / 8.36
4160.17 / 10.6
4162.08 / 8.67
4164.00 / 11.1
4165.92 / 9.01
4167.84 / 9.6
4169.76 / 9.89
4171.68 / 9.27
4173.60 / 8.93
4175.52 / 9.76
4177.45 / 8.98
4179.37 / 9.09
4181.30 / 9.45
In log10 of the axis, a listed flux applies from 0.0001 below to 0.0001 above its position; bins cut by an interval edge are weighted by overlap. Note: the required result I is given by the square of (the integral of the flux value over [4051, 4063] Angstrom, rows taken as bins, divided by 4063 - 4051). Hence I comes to 114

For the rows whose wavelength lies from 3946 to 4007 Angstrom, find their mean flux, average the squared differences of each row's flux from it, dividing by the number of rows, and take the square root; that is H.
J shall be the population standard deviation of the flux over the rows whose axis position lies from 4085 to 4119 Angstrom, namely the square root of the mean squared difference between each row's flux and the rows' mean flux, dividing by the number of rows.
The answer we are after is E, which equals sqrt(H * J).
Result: 0.52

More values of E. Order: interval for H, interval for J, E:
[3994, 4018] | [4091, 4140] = 0.53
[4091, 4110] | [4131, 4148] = 0.27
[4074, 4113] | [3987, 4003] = 0.44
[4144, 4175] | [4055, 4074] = 0.56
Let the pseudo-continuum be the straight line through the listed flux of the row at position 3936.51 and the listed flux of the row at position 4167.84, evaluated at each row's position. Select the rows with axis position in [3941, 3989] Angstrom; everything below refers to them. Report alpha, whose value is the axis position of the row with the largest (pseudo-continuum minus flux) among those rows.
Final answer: 3978.42 Angstrom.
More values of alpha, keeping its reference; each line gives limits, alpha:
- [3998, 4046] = 4015.23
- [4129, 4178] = 4158.25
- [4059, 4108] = 4063.60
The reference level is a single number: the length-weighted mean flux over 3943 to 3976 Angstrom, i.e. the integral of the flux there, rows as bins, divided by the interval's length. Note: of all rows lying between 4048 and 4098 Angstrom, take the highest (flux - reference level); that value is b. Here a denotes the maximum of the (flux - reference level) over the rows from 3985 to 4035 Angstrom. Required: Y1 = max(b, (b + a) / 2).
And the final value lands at 0.0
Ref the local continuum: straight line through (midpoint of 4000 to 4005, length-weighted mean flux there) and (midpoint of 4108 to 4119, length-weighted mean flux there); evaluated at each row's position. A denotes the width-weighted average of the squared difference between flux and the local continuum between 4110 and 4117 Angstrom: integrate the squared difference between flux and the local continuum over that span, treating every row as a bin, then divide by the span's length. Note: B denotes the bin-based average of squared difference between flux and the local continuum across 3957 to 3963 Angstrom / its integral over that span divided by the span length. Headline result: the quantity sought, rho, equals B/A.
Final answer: 4.0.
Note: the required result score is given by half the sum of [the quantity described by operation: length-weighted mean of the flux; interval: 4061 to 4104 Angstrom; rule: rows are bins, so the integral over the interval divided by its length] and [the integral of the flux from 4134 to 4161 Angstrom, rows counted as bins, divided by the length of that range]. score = 10.5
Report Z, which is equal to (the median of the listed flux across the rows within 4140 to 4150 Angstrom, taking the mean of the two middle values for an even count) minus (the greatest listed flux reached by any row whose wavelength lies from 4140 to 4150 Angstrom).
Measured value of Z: -0.1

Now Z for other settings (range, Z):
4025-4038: -0.5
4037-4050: -0.5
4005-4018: -0.5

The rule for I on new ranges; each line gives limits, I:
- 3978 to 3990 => 130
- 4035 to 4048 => 115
